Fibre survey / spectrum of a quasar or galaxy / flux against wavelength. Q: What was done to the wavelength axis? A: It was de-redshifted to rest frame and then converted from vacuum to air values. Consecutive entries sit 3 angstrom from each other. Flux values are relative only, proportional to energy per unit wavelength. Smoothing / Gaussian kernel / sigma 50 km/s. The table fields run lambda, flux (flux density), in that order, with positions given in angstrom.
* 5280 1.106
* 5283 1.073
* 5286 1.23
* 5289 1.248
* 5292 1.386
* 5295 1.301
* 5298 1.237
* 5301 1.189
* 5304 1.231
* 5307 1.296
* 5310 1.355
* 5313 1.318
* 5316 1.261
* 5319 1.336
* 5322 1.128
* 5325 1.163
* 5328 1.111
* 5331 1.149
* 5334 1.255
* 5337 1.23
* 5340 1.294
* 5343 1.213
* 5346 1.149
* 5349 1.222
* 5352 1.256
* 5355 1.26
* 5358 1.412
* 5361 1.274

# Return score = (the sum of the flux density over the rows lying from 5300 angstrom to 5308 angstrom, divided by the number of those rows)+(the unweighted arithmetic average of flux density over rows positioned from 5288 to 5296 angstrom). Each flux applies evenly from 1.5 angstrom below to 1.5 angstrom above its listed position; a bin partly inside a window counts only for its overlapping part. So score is 2.55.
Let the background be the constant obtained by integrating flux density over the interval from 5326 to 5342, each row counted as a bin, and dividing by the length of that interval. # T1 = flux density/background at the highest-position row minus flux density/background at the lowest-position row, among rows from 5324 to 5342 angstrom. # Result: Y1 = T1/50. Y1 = 0.002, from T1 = 0.11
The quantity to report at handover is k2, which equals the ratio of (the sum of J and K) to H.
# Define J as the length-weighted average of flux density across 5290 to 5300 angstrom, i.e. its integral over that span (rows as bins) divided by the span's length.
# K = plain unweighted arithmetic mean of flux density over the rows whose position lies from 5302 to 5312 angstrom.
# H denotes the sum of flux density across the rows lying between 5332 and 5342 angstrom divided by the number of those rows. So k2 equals 2.06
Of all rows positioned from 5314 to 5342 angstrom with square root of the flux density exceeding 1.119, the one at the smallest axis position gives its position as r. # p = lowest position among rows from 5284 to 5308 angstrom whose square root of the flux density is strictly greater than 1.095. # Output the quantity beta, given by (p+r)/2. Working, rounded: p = 5286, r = 5316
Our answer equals 5301.0 angstrom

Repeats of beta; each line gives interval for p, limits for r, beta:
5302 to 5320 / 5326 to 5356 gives 5319.0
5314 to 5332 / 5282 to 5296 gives 5304.0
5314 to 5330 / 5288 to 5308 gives 5304.0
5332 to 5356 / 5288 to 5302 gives 5313.0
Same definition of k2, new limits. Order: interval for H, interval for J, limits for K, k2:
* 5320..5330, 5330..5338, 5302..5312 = 2.21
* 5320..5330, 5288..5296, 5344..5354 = 2.23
